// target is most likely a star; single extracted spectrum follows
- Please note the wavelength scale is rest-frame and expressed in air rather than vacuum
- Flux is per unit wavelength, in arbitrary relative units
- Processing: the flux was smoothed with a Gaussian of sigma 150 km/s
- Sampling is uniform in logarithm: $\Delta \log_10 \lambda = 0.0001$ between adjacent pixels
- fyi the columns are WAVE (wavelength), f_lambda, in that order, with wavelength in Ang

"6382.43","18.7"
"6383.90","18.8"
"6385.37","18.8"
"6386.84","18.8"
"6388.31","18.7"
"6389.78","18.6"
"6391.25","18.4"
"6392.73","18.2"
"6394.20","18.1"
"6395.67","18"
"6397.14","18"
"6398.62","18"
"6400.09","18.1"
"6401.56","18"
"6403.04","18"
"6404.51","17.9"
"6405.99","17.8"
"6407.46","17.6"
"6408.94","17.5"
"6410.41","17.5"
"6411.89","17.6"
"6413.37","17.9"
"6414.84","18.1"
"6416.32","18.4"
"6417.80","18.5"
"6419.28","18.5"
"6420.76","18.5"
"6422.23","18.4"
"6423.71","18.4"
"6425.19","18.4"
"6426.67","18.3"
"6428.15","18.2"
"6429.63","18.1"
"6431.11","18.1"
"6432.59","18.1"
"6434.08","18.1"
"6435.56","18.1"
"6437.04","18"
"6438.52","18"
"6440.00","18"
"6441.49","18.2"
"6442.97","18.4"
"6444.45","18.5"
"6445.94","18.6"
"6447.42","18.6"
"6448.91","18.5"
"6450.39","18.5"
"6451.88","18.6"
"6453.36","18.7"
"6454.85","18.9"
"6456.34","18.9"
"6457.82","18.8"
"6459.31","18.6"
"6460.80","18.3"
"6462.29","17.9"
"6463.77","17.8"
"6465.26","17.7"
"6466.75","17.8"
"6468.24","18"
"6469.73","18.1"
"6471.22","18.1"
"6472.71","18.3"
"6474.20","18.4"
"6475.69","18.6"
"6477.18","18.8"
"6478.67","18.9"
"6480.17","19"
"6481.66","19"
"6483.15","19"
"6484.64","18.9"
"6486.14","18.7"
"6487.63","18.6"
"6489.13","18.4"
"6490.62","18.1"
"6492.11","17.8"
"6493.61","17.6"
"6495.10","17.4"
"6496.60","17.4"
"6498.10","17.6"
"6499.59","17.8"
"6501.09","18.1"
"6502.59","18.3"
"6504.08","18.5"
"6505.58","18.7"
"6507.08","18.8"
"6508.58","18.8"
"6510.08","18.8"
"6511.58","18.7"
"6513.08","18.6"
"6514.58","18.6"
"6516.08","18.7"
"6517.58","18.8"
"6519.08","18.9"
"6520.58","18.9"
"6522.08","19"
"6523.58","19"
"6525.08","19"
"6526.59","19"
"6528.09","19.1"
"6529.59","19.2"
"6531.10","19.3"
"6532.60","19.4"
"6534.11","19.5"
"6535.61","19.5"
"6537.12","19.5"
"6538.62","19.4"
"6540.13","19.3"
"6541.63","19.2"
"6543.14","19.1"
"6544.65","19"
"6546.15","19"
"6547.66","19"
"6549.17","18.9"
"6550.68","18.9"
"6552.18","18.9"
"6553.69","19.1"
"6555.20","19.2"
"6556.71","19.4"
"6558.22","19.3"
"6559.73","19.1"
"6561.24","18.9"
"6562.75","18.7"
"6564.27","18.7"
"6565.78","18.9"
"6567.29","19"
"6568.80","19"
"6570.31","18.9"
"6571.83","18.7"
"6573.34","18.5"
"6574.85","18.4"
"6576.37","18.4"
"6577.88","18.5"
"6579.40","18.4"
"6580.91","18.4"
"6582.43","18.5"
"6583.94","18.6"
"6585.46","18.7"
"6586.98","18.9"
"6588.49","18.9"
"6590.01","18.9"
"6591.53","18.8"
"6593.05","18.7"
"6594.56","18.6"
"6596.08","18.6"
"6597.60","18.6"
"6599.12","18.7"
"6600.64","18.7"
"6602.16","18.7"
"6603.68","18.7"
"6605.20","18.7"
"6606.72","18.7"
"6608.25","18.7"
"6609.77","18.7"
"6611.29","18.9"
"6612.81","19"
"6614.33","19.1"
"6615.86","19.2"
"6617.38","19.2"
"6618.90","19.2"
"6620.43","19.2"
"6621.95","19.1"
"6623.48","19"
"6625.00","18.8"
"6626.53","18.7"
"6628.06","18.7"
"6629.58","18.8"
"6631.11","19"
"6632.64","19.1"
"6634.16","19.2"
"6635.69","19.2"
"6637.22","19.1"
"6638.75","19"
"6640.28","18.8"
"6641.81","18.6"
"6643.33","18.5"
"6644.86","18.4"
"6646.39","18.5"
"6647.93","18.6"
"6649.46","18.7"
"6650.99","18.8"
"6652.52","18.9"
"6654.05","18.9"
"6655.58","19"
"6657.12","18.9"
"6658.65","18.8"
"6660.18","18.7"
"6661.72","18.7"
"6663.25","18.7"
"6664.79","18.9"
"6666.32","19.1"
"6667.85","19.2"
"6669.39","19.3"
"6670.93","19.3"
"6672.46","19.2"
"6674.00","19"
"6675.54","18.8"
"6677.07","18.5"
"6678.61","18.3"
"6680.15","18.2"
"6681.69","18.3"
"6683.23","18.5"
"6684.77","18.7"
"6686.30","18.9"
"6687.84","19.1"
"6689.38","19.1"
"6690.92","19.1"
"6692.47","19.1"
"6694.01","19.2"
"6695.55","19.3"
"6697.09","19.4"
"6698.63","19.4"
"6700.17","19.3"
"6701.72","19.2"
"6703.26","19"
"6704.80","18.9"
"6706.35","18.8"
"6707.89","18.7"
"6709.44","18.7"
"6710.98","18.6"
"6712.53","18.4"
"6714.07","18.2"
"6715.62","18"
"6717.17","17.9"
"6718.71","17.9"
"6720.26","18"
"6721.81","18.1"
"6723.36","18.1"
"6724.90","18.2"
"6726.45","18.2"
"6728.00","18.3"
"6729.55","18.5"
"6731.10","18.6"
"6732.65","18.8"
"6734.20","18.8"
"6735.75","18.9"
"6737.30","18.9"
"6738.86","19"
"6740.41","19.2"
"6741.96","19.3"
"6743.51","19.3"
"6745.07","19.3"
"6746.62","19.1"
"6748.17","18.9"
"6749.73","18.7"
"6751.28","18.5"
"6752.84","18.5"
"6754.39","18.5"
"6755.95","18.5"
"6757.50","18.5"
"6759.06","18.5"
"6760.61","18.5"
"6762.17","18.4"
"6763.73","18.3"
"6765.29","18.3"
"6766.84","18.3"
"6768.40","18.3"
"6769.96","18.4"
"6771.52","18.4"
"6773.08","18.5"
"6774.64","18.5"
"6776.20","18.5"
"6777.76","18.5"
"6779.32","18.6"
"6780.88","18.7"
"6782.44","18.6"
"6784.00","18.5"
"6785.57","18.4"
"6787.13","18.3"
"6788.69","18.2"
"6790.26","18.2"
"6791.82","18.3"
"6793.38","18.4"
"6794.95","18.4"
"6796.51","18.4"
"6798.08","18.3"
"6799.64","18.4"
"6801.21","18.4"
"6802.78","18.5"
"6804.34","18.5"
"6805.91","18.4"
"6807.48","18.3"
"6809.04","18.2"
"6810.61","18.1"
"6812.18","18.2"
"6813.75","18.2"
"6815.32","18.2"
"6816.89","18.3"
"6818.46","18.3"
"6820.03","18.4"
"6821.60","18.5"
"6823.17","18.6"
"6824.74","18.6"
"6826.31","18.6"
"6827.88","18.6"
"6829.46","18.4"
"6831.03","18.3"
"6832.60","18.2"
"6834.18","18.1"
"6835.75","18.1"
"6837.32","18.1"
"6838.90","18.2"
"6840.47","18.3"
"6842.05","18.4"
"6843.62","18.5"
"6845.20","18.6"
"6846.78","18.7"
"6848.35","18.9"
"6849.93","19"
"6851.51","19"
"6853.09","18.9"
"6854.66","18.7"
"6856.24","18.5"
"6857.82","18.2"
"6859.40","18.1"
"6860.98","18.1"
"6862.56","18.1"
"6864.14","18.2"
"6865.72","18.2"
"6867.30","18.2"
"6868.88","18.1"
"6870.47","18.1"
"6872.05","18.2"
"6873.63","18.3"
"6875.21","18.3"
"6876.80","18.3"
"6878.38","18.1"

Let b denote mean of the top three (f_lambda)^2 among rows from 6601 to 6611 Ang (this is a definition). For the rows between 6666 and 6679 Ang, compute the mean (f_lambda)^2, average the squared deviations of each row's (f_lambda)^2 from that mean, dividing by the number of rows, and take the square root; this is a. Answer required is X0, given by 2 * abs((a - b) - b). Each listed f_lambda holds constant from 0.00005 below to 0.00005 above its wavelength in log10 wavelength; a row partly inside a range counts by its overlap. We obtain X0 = 1373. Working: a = 13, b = 350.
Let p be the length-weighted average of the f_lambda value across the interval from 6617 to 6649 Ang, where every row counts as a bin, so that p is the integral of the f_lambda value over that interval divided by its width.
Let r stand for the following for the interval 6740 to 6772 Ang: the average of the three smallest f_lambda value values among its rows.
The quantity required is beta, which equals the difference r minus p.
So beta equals -0.6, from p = 18.9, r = 18.3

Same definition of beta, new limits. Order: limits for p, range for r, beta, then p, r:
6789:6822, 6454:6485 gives -0.6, 18.3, 17.8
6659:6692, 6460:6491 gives -1.1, 18.8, 17.8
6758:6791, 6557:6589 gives 0.0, 18.4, 18.4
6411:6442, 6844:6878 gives -0.1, 18.2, 18.1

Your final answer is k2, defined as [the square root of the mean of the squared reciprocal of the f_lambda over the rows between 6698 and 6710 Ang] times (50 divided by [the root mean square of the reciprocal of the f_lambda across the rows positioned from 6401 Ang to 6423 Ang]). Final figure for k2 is 47.4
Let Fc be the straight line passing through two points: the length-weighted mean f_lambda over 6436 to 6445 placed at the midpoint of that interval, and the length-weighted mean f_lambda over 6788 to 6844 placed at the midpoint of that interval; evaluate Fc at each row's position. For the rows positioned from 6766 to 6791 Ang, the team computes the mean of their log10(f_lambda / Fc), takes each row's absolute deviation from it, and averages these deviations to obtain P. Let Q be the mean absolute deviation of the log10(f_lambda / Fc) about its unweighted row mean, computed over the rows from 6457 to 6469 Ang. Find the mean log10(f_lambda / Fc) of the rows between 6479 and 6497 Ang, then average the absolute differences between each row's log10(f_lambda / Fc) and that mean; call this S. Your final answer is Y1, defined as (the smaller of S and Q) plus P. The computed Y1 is 0.011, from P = 0.003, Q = 0.0081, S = 0.0133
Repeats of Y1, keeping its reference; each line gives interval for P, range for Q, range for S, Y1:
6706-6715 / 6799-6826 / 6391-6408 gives 0.007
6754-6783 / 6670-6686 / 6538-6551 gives 0.005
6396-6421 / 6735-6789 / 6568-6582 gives 0.011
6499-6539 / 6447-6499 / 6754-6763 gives 0.008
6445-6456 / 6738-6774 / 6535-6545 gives 0.006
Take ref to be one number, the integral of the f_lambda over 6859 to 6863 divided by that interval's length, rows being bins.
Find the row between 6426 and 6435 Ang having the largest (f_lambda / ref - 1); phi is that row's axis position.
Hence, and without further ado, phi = 6426.67 Ang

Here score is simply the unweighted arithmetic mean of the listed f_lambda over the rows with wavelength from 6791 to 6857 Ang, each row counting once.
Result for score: 18.4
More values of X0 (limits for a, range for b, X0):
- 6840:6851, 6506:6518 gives 1396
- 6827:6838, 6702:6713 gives 1416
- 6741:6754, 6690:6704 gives 1475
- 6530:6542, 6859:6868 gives 1317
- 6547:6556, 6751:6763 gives 1360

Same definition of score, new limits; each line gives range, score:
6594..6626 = 18.9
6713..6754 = 18.6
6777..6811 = 18.4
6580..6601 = 18.7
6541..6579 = 18.9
